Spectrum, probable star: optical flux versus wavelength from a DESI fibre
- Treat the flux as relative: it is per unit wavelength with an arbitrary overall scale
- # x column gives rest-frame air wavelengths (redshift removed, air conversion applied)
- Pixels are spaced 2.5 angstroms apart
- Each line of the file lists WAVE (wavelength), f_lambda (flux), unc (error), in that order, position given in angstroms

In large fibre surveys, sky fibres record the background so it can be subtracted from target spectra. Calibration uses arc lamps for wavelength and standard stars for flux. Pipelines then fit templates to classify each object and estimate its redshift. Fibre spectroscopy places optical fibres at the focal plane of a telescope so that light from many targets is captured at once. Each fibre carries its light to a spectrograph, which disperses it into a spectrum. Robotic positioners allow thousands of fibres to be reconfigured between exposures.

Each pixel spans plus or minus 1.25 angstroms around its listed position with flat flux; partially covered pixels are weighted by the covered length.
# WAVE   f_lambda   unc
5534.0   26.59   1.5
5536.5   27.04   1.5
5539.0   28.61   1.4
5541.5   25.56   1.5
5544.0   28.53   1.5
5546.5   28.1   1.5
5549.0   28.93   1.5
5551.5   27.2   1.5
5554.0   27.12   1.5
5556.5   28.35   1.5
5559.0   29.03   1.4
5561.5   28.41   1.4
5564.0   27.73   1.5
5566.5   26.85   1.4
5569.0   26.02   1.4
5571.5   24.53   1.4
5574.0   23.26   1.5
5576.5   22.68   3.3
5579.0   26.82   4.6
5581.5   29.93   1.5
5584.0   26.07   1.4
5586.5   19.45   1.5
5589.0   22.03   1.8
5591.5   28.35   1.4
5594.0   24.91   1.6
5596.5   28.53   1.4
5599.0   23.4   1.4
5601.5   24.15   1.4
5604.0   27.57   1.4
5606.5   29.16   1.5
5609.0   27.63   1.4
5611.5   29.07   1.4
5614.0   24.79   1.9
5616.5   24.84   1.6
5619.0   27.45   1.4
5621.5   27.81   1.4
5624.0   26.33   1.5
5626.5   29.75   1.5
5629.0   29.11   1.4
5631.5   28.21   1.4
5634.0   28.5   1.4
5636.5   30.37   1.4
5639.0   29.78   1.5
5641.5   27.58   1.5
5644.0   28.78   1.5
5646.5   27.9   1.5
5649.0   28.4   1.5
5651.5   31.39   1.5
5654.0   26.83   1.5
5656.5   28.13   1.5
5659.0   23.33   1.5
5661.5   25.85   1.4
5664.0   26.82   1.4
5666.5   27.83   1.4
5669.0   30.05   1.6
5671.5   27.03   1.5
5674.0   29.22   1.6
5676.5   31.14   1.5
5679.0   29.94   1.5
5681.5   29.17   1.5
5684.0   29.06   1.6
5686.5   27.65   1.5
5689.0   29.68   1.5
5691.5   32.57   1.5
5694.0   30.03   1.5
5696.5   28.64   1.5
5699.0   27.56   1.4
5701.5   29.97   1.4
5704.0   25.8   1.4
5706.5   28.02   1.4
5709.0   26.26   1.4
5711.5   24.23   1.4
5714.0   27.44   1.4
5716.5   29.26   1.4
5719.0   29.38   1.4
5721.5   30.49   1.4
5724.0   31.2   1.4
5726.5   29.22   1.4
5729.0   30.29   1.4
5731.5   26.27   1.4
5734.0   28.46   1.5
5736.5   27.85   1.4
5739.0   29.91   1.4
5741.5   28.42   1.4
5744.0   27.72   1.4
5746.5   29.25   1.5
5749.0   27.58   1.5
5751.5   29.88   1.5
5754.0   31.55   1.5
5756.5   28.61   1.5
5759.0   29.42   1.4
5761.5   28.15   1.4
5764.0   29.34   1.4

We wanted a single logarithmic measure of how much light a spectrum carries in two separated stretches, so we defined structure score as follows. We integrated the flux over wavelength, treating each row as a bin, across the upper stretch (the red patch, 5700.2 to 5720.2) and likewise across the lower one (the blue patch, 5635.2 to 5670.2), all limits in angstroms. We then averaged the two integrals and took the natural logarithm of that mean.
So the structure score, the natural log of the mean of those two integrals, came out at 6.64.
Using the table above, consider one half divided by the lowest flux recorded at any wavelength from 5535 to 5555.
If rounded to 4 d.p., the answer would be 0.0196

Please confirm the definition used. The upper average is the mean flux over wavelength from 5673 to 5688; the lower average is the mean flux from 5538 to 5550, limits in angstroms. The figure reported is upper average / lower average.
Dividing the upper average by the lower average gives 1.05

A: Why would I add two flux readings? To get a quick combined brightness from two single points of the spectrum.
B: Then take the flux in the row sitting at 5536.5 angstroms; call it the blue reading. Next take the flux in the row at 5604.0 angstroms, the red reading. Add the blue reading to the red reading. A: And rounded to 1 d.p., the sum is 54.6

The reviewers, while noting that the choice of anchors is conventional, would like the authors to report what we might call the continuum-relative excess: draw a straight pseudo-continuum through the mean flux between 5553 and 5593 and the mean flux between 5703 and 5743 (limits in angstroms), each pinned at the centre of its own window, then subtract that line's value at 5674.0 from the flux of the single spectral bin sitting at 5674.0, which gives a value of 1.7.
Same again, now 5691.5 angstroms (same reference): 4.8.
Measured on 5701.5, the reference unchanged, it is 2.0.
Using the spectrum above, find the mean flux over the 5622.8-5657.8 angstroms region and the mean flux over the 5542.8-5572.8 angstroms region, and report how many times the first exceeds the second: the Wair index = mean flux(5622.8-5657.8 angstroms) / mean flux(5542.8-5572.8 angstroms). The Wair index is 1.04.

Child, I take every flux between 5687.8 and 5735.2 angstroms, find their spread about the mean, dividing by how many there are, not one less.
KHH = 2.0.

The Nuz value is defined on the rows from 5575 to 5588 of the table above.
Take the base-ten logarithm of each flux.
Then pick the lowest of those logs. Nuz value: 1.29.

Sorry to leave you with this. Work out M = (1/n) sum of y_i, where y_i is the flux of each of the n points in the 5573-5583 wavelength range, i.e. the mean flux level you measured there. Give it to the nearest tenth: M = 25.7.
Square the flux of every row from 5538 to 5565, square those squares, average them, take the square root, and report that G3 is 785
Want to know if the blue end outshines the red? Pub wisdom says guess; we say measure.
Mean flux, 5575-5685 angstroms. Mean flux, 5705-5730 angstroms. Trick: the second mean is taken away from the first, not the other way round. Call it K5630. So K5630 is -1.2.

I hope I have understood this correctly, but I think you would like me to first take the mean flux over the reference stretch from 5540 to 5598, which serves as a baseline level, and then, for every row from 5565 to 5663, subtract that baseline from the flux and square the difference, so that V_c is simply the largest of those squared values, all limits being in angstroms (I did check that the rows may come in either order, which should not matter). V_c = 49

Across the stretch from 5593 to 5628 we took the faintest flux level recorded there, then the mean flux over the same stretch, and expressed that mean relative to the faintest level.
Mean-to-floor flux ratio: 1.15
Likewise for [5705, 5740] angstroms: 1.17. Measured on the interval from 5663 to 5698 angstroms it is 1.09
